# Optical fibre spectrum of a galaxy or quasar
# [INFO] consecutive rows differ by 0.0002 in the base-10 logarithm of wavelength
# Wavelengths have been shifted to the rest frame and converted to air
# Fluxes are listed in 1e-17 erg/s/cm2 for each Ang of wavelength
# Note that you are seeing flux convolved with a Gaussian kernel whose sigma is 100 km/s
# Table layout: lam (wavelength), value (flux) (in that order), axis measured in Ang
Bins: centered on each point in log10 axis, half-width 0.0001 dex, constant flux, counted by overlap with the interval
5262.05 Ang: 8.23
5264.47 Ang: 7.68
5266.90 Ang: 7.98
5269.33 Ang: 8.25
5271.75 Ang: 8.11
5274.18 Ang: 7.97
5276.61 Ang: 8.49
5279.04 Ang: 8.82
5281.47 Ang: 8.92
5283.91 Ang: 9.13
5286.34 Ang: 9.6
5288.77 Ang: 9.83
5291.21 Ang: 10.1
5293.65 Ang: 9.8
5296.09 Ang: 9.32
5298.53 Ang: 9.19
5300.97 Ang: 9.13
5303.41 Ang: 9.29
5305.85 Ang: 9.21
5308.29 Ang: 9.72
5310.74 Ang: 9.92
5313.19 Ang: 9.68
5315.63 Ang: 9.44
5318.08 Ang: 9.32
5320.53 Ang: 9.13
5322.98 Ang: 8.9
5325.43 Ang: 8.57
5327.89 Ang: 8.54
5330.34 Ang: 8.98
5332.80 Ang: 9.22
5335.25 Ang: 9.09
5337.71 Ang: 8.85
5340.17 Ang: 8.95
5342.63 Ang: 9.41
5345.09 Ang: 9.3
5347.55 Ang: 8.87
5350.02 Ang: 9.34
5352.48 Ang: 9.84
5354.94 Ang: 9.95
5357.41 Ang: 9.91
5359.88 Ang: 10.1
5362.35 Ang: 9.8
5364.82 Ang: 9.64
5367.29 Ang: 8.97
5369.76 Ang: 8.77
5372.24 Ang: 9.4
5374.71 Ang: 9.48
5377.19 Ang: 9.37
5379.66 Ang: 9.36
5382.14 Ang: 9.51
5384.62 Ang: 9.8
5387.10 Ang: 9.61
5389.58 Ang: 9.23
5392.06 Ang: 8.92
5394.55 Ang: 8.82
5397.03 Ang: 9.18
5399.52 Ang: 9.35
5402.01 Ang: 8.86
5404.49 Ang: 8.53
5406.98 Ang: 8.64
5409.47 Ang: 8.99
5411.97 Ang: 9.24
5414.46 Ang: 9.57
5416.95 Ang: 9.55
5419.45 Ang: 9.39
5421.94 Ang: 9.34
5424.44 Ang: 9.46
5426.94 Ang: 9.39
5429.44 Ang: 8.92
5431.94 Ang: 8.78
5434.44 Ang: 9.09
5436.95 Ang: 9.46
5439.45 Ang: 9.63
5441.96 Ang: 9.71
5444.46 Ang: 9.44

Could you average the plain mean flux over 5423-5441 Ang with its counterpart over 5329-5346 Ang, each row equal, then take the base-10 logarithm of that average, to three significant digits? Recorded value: 0.963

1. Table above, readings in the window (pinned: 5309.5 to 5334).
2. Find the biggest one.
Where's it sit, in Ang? 5310.74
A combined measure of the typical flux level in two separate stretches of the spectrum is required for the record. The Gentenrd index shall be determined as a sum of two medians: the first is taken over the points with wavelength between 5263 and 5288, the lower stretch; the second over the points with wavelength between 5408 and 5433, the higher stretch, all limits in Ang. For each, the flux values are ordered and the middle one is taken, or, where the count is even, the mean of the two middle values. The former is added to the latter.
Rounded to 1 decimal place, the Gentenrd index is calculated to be 17.7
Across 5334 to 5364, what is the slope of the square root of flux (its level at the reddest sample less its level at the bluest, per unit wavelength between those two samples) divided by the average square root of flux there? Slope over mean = 0.0014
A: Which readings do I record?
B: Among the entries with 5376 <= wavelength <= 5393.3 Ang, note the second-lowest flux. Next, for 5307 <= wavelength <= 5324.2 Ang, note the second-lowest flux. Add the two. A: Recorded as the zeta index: 18.4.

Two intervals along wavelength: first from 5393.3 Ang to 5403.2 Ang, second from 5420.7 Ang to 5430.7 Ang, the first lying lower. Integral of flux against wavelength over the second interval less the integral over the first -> 3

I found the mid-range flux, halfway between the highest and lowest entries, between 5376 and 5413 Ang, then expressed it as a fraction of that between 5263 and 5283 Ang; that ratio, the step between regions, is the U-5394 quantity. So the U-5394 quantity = 1.10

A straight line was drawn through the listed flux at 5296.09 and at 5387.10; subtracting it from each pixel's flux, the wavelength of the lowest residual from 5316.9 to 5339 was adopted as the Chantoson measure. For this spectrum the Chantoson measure 5327.89 Ang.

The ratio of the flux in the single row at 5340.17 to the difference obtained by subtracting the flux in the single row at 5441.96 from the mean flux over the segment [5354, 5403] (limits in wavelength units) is -29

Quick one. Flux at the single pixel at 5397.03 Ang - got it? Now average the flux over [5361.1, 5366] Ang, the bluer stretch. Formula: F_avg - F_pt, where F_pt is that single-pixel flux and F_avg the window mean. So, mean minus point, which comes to 0.5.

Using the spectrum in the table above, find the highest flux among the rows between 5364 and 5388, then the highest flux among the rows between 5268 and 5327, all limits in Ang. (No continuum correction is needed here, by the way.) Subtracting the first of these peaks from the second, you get 0.30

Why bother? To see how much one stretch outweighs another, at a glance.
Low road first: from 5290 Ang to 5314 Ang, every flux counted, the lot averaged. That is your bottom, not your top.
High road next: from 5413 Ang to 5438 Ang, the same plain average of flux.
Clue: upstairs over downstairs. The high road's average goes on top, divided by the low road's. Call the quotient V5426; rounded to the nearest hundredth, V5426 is 0.97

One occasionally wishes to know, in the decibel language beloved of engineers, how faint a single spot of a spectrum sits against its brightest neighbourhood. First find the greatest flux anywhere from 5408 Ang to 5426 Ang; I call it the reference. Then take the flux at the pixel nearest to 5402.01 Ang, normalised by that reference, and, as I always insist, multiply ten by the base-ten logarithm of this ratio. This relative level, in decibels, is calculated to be -0.33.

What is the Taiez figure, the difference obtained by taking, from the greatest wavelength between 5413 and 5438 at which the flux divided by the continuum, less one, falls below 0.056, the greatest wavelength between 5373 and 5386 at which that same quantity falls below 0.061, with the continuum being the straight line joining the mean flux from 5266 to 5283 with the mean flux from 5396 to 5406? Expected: 57.3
